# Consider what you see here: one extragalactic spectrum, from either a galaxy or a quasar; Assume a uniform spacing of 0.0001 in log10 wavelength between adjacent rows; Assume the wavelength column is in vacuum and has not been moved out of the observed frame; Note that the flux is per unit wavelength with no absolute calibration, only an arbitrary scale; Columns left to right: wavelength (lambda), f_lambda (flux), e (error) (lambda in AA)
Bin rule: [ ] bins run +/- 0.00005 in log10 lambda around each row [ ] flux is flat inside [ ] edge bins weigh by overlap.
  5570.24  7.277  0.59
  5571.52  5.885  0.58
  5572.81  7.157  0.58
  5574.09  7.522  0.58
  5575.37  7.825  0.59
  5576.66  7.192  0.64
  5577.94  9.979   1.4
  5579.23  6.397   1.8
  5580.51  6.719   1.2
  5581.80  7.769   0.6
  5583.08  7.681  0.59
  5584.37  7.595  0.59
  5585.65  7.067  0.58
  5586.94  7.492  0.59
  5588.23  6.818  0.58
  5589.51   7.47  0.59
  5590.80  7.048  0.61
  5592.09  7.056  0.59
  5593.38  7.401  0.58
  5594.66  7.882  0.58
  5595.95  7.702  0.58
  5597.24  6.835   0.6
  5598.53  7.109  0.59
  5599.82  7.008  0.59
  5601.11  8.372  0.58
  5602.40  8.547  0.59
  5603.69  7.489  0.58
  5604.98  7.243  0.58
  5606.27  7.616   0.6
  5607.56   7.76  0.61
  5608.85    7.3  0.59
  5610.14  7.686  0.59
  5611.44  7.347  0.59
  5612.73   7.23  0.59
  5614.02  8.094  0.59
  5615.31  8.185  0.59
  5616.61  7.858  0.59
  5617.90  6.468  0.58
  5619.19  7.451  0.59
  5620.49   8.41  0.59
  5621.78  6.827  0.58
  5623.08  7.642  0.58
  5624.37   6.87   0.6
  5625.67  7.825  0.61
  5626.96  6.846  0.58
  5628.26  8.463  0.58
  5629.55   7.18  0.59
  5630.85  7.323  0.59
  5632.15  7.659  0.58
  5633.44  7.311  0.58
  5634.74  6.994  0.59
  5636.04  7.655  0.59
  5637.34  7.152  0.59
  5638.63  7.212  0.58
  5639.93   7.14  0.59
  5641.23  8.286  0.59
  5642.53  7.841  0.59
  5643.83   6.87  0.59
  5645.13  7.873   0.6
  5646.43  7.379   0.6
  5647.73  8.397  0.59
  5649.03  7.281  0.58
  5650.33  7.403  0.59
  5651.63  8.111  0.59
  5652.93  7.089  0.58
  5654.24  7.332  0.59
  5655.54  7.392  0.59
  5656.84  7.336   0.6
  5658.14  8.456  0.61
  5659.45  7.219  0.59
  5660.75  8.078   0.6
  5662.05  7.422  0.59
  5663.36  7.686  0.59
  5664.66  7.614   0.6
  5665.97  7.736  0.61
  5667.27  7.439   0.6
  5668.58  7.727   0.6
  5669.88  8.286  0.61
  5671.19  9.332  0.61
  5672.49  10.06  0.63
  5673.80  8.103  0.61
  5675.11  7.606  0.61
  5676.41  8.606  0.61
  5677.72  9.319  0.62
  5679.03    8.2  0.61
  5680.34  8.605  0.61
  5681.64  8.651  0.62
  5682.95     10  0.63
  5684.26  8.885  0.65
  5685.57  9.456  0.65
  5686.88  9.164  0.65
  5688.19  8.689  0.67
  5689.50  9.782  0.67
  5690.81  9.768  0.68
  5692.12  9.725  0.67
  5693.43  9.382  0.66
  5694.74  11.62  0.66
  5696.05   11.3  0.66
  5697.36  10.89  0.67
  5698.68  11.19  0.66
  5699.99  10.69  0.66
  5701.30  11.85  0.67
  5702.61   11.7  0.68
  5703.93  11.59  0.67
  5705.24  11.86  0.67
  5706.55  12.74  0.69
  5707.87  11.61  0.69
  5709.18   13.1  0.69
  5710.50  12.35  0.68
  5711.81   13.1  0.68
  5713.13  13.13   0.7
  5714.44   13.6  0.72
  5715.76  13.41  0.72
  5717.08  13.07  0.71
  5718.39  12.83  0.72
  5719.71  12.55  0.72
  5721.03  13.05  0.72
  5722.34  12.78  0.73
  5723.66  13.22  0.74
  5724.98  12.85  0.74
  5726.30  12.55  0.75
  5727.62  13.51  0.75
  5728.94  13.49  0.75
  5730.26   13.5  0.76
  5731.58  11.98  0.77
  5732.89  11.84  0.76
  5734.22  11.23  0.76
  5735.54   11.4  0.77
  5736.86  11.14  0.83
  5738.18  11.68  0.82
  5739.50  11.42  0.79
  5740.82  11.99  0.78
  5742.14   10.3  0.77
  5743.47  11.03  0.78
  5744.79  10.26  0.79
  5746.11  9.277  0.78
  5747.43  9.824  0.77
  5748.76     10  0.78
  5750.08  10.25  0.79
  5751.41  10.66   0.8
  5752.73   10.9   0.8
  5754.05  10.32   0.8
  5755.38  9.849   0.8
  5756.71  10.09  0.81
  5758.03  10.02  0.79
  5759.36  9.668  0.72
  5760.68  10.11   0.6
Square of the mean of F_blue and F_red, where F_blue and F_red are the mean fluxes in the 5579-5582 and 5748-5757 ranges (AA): 74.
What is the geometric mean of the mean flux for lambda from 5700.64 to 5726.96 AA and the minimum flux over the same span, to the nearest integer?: 12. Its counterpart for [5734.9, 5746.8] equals 10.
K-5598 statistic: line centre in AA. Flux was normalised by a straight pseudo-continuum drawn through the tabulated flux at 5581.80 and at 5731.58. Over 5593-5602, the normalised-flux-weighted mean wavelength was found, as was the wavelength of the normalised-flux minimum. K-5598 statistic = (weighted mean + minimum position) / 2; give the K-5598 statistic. 5597.2 AA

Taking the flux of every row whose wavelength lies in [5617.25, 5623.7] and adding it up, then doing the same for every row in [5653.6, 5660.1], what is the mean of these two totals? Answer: 37.3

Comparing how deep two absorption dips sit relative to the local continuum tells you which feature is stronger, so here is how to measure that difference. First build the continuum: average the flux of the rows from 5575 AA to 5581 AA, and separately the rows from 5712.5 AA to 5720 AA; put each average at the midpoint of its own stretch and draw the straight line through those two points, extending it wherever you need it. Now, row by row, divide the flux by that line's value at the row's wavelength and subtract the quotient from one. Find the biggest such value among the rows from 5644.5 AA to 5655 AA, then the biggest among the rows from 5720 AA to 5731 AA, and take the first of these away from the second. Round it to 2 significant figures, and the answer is -0.26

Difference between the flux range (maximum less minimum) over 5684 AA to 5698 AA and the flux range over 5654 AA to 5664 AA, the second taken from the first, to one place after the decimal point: 1.7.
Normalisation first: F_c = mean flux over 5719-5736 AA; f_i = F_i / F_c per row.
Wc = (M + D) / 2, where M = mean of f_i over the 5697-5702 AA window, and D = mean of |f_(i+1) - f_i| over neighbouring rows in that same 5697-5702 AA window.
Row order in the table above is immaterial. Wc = 0.47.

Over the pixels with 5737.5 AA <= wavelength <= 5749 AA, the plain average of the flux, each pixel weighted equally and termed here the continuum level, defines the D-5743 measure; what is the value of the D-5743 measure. 11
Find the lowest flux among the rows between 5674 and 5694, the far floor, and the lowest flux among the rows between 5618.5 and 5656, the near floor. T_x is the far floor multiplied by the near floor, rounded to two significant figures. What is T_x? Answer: 52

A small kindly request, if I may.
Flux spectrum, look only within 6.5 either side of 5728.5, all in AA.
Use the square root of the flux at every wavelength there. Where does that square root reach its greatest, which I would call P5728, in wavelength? 5727.62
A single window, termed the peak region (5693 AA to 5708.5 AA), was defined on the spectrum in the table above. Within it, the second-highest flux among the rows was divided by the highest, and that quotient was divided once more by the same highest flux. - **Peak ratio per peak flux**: 0.073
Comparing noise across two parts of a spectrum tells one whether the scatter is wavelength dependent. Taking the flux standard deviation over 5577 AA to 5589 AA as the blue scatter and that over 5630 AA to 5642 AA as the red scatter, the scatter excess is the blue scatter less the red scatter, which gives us 0.6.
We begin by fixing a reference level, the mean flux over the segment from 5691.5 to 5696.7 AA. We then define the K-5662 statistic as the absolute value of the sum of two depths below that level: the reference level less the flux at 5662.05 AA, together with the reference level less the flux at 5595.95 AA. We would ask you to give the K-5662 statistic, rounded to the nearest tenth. 5.9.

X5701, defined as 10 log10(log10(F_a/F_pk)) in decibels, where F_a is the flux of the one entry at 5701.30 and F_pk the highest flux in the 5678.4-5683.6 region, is -11.3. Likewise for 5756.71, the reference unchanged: -24.1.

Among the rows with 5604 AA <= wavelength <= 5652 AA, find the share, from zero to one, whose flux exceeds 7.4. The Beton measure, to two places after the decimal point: 0.51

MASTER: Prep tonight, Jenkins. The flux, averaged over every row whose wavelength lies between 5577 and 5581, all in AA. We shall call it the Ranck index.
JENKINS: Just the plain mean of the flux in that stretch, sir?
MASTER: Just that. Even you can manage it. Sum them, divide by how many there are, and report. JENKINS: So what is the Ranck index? 7.70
